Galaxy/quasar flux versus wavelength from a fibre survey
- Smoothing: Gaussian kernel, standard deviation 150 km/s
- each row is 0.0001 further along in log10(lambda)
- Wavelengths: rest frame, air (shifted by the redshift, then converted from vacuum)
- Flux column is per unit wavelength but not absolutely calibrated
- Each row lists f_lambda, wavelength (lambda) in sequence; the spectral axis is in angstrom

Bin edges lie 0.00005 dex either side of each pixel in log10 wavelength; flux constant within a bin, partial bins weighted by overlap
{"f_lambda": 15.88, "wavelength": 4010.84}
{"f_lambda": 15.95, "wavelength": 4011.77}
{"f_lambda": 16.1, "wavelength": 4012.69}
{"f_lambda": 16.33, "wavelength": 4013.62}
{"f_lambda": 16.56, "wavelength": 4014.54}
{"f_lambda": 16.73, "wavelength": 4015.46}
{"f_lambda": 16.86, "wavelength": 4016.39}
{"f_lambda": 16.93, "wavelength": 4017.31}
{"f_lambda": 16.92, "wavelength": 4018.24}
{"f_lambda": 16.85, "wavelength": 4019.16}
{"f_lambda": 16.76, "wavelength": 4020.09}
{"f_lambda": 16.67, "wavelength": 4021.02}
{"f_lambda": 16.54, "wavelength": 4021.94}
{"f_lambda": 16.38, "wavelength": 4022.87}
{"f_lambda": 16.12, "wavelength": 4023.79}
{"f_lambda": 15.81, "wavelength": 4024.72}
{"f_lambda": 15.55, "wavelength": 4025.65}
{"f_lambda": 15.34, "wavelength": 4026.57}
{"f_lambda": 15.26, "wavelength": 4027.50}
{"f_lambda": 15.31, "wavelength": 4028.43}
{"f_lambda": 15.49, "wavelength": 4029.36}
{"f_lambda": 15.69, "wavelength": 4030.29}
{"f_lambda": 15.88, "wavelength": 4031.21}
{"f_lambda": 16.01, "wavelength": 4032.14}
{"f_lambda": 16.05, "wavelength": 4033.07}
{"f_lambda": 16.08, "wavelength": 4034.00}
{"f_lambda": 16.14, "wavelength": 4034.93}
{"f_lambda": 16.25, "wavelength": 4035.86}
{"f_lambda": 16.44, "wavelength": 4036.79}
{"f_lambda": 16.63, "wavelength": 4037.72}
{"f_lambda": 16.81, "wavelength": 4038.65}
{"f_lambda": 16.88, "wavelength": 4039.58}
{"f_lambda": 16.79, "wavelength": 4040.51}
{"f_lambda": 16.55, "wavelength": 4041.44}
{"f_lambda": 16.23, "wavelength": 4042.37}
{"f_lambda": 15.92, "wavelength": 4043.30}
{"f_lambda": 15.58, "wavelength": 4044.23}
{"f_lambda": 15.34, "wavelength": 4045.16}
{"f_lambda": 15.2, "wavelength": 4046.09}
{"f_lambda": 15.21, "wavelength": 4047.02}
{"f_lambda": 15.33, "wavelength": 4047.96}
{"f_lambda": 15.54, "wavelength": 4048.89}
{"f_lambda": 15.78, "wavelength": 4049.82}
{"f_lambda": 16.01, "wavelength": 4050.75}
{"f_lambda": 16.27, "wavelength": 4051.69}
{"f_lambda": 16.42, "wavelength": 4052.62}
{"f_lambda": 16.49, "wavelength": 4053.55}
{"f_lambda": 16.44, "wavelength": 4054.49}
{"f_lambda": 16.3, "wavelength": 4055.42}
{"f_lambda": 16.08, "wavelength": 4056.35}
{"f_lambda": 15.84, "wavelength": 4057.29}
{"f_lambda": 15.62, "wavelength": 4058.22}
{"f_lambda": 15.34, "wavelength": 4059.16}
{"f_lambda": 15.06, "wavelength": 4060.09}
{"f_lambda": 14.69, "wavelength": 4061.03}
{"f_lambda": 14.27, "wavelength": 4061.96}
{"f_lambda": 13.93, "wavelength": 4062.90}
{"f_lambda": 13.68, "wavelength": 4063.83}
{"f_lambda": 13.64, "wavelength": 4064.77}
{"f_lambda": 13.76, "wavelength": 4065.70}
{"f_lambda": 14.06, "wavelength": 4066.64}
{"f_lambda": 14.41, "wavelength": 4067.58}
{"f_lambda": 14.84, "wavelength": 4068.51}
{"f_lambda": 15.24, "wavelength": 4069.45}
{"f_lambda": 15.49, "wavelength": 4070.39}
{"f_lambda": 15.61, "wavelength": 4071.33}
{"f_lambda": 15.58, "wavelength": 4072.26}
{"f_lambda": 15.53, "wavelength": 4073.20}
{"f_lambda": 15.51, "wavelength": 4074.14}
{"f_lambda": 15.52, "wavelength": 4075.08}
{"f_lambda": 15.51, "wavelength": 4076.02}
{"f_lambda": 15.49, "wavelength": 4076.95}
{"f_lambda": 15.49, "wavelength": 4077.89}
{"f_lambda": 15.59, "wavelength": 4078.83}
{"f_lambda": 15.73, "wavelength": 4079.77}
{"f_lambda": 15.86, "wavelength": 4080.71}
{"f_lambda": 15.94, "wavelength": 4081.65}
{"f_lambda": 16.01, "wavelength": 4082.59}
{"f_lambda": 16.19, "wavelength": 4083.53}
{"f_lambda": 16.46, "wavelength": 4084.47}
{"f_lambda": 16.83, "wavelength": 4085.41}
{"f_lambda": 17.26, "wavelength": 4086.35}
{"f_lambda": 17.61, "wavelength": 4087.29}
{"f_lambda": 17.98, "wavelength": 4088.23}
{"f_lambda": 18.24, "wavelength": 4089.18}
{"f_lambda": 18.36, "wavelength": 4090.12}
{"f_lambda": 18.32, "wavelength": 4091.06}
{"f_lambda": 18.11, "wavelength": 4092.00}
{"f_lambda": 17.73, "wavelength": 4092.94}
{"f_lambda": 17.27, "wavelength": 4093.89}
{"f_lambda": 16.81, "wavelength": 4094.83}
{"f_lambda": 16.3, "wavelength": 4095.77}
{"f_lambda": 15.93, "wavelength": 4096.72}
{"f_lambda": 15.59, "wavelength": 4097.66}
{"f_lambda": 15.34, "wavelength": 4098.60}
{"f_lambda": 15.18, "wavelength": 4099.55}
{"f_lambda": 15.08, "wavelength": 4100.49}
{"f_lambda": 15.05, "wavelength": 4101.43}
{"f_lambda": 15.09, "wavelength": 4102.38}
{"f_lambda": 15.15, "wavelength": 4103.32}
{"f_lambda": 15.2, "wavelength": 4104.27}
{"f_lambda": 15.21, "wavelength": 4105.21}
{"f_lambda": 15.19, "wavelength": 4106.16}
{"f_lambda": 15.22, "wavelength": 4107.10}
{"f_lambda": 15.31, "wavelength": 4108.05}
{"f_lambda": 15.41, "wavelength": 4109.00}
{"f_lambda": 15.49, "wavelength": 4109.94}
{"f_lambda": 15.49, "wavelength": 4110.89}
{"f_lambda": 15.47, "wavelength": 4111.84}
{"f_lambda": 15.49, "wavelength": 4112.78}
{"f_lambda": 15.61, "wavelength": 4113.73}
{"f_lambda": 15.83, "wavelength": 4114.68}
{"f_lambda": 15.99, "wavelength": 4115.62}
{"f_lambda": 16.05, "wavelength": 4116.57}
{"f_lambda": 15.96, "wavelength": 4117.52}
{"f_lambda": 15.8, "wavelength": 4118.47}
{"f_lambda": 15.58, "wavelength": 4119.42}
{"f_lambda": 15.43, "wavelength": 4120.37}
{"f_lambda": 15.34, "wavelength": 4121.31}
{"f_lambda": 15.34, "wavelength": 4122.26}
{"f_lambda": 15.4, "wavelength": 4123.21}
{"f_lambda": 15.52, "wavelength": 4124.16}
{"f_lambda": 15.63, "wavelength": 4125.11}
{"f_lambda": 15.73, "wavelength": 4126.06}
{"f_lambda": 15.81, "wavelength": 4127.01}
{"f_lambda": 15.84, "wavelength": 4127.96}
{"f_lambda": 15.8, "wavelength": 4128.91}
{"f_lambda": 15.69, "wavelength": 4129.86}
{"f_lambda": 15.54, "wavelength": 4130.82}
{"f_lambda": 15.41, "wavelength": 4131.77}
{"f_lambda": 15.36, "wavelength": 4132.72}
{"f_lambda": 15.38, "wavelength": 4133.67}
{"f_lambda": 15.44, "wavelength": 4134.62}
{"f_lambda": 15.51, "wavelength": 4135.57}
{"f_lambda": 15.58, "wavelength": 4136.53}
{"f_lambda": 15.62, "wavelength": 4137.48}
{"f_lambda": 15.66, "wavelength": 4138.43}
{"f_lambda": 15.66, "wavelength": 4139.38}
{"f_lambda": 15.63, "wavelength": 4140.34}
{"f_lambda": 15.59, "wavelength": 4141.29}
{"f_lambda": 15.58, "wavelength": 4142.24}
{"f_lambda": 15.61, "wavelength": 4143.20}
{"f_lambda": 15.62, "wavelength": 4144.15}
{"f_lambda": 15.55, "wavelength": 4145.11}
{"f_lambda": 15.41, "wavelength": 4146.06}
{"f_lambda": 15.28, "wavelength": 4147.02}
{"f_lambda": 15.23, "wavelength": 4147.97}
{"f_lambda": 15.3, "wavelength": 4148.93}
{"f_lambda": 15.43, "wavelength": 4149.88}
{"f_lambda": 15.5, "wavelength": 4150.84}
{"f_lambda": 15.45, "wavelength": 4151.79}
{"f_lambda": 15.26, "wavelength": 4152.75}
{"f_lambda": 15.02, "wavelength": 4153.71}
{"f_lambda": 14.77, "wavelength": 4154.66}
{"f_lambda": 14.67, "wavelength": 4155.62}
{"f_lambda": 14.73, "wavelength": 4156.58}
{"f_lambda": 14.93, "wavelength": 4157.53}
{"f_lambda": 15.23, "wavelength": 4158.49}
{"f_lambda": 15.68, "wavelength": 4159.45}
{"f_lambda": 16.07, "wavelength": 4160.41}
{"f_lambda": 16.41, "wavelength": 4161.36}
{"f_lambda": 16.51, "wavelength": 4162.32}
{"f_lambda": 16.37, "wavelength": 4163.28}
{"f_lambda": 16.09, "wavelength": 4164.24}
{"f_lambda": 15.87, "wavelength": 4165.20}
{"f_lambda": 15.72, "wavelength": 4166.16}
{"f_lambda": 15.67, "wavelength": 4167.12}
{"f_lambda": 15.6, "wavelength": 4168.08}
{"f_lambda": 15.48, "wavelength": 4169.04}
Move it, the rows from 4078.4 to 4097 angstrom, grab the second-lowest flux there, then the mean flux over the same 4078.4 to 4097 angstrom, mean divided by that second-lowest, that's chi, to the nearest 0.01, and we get 1.08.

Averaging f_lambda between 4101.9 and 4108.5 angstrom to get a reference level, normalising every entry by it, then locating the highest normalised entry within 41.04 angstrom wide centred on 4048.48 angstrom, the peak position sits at 4039.58 angstrom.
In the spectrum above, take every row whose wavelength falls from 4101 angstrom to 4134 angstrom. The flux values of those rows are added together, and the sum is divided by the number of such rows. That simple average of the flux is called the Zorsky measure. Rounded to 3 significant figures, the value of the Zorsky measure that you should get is 15.5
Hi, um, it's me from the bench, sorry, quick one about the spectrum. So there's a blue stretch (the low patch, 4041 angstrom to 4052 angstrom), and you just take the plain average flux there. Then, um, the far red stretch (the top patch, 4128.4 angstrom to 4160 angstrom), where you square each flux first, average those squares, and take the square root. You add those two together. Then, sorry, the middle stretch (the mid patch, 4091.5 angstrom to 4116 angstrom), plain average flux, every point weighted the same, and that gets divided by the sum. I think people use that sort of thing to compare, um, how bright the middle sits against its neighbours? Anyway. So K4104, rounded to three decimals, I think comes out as 0.506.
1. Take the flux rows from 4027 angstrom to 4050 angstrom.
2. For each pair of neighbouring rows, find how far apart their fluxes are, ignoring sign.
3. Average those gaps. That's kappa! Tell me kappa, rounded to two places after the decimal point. 0.16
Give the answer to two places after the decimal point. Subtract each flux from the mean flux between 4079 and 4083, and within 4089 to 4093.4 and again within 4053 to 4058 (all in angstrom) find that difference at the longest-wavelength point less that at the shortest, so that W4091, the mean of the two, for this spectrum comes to 0.58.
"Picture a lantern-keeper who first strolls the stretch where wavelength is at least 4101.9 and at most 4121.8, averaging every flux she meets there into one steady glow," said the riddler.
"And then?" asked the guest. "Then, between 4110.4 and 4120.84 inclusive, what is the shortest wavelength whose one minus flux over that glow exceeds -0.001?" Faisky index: 4110.89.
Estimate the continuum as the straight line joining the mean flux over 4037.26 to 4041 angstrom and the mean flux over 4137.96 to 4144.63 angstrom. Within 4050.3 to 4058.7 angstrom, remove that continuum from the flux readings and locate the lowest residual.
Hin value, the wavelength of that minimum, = 4058.22 angstrom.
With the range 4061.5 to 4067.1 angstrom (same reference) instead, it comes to 4064.77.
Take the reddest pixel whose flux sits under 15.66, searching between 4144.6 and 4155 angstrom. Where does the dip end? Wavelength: 4154.66 angstrom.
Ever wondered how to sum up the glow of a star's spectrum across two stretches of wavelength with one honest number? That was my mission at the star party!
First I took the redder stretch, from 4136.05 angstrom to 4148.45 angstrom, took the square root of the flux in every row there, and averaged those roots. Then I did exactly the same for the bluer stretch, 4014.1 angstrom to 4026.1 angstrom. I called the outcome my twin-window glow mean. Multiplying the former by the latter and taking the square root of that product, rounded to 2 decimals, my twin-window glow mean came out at 4.00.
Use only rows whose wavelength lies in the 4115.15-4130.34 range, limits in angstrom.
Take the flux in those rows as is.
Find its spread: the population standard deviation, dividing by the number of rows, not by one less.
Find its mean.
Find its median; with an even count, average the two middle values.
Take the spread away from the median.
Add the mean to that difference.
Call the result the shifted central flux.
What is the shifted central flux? 31.2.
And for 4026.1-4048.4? 31.4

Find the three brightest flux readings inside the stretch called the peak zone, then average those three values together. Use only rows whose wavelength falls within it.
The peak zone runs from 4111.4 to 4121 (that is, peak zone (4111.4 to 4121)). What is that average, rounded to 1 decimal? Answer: 16.0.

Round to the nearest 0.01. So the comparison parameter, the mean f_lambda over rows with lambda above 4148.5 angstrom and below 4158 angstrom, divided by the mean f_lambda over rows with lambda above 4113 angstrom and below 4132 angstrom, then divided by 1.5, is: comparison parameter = 0.64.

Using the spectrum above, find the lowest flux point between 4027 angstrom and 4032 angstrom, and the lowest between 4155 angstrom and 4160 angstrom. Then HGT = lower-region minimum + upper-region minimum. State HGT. 29.9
